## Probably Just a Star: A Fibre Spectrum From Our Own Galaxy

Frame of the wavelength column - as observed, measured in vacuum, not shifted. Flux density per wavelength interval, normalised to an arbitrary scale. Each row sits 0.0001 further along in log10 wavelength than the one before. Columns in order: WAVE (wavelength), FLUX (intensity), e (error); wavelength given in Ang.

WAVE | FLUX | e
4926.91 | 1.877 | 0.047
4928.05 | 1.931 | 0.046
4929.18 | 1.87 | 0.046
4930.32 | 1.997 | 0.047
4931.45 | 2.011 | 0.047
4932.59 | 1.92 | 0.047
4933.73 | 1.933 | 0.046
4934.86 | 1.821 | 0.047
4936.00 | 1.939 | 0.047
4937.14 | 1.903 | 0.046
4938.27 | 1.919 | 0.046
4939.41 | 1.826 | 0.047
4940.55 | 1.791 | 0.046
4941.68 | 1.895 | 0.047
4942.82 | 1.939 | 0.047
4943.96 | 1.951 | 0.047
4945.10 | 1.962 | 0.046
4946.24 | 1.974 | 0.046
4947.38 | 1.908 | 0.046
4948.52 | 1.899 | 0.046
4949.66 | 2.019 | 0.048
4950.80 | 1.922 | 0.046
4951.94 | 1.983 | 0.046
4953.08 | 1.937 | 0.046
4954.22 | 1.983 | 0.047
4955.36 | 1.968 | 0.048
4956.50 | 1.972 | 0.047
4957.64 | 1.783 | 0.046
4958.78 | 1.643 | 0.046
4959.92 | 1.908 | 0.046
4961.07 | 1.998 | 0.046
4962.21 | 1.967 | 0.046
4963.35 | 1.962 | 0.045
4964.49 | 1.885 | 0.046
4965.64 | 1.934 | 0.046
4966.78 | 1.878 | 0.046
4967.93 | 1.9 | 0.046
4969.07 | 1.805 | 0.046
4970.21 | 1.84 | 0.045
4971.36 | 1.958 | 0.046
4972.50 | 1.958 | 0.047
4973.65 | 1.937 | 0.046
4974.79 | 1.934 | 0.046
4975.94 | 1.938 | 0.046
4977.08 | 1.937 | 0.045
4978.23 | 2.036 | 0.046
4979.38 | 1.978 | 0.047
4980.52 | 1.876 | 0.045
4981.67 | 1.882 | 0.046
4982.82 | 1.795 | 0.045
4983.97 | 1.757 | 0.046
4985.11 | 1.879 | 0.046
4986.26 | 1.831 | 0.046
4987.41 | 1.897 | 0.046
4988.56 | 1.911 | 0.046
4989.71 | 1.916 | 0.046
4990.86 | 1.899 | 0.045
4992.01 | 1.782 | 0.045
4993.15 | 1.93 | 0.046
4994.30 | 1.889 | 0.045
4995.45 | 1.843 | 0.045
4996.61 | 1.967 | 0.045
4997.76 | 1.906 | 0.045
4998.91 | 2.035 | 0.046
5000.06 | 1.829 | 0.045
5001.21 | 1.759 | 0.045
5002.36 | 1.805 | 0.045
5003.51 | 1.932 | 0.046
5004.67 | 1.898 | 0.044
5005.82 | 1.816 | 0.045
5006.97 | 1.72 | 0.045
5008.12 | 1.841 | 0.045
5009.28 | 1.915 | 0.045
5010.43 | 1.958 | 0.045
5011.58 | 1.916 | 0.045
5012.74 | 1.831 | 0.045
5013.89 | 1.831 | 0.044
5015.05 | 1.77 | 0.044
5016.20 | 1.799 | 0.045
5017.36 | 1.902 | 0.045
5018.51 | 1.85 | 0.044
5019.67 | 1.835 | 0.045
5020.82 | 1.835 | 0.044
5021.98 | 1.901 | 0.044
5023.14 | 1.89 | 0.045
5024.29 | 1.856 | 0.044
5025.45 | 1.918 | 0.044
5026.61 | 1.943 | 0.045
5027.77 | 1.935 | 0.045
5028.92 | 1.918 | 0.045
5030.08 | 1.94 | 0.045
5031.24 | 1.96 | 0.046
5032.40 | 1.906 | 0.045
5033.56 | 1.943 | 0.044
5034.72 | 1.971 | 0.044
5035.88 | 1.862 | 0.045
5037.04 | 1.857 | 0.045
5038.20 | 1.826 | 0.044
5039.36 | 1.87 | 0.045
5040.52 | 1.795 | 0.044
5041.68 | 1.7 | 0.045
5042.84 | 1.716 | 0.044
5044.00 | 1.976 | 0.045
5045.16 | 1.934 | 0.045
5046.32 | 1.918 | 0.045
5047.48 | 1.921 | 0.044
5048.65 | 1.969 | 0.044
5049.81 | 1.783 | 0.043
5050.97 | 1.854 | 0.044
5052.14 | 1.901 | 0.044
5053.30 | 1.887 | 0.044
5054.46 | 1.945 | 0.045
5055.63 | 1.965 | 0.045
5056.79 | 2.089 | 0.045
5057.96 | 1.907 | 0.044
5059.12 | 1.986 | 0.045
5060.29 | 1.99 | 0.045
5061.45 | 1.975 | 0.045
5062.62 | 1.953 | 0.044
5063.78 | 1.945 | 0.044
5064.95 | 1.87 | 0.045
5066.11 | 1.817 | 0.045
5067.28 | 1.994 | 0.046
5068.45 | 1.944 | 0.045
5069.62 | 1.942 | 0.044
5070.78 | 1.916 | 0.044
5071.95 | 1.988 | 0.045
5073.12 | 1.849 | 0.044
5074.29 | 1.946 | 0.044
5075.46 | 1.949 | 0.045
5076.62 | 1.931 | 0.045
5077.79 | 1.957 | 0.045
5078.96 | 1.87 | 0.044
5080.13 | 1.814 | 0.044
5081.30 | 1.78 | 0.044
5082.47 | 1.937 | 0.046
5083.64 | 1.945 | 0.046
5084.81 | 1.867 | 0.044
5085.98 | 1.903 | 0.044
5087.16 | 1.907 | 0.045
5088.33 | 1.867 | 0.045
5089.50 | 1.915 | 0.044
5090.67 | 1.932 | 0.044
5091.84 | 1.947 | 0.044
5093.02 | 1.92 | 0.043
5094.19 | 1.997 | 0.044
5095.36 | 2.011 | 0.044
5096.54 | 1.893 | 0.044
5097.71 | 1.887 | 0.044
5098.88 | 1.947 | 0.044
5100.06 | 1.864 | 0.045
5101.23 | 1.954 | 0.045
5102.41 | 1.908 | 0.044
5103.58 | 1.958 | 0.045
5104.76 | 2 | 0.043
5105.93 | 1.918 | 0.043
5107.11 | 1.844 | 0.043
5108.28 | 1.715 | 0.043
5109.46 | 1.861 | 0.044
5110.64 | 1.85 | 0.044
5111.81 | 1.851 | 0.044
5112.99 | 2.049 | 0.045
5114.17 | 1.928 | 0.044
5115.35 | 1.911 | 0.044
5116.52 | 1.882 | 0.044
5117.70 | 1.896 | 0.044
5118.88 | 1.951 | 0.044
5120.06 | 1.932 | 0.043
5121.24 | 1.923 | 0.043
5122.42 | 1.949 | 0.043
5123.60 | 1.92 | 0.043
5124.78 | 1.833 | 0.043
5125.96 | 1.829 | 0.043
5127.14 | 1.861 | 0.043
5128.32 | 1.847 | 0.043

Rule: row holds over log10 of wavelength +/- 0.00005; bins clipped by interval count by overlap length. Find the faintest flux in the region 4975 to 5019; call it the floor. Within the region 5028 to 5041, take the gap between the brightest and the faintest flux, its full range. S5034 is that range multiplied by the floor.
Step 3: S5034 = 0.30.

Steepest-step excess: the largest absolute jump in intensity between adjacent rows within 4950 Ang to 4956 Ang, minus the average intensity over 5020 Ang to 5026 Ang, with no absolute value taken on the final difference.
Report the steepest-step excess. -1.82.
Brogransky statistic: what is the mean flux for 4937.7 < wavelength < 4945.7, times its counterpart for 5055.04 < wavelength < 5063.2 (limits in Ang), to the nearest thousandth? 3.759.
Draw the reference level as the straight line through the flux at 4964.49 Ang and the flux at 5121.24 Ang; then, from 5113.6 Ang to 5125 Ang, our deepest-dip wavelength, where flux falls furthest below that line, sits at 5124.78 Ang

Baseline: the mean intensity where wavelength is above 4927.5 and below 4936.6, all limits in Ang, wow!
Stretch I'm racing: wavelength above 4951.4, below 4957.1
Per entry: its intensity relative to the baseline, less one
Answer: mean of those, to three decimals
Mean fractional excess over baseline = 0.021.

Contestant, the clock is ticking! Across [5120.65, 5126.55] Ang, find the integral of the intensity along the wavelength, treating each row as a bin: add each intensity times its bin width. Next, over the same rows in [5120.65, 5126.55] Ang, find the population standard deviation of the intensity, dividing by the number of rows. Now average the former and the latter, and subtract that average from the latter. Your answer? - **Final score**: -5.55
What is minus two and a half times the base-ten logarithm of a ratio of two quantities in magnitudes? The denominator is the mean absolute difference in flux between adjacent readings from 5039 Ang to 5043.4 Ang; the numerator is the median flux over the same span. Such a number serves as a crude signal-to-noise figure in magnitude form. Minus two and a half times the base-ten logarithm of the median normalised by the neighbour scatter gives -3.63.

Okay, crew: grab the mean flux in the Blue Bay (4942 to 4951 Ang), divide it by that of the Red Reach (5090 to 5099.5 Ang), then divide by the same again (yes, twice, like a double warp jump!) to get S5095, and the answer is 0.516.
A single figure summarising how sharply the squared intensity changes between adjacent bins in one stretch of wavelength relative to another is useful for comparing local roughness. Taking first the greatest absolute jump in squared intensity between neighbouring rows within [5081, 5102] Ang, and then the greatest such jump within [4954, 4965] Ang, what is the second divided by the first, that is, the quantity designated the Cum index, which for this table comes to 1.61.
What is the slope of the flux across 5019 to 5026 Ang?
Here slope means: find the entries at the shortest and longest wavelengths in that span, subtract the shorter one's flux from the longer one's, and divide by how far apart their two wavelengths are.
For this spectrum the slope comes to 0.014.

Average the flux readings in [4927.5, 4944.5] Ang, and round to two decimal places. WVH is 1.91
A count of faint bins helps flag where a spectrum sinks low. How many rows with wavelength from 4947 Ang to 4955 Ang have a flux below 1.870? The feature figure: 0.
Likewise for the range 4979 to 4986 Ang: 2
